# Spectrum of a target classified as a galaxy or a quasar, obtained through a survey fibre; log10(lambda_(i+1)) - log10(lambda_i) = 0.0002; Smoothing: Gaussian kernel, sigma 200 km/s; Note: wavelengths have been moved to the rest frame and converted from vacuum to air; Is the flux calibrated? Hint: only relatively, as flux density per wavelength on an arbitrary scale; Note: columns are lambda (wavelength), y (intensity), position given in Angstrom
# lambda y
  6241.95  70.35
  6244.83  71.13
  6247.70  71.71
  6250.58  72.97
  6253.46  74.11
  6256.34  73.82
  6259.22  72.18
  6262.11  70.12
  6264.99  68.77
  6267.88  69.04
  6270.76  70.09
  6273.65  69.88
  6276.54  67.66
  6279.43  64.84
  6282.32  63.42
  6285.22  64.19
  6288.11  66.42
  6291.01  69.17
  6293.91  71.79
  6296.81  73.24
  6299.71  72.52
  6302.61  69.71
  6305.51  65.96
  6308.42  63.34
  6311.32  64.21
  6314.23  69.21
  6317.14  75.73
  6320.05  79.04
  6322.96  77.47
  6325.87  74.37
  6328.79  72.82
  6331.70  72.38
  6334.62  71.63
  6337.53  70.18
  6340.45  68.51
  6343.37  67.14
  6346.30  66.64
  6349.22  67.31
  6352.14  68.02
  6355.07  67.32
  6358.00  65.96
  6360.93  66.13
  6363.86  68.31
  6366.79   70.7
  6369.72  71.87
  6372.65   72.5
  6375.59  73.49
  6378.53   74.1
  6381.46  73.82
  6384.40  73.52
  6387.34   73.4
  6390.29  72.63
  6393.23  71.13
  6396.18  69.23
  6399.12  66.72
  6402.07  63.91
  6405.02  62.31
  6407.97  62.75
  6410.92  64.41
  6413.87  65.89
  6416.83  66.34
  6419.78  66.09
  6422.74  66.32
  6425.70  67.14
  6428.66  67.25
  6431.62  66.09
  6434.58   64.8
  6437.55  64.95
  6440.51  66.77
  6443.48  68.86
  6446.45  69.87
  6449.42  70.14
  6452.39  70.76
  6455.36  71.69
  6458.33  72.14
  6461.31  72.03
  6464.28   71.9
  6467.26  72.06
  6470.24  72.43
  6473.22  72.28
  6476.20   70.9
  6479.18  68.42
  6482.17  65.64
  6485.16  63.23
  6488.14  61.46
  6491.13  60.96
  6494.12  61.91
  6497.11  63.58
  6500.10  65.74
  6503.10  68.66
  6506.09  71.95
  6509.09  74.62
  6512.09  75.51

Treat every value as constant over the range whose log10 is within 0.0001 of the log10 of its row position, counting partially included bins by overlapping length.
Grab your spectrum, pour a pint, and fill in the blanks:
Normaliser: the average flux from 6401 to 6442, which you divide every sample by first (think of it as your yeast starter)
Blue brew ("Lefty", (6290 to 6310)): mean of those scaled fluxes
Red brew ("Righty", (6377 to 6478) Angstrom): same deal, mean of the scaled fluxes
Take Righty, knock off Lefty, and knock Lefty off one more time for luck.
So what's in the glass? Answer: -1.07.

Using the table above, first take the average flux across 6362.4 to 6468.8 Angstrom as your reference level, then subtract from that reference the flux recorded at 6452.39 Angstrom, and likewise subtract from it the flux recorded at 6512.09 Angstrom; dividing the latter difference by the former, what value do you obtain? 4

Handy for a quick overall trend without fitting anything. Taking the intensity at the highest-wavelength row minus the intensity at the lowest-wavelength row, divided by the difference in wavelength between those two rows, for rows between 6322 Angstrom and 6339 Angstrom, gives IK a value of -0.5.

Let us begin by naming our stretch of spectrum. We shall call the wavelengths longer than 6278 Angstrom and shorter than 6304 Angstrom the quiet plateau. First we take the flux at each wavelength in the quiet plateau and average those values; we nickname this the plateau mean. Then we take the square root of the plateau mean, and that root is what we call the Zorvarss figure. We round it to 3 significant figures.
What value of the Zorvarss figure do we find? 8.27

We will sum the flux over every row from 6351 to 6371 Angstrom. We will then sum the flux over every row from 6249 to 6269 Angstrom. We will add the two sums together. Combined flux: 979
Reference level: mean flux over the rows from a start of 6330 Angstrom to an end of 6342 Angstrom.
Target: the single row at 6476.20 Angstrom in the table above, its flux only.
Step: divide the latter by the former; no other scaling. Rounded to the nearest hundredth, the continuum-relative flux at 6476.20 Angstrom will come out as 1.00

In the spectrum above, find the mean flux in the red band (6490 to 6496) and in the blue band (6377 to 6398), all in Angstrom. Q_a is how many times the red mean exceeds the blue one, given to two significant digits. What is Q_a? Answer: 0.85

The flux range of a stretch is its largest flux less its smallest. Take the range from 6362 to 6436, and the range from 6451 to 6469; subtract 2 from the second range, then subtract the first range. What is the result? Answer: -12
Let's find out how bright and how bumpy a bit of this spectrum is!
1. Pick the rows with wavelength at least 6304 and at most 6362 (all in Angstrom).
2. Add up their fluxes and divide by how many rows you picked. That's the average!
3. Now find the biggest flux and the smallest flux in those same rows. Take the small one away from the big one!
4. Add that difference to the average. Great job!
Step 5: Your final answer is 85.4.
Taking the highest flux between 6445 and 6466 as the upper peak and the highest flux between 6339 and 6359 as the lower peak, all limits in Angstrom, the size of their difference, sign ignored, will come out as 3.6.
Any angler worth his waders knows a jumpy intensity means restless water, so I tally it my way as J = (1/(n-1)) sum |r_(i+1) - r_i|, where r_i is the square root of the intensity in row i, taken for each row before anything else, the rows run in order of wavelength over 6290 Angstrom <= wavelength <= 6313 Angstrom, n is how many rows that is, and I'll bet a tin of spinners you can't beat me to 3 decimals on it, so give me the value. 0.128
